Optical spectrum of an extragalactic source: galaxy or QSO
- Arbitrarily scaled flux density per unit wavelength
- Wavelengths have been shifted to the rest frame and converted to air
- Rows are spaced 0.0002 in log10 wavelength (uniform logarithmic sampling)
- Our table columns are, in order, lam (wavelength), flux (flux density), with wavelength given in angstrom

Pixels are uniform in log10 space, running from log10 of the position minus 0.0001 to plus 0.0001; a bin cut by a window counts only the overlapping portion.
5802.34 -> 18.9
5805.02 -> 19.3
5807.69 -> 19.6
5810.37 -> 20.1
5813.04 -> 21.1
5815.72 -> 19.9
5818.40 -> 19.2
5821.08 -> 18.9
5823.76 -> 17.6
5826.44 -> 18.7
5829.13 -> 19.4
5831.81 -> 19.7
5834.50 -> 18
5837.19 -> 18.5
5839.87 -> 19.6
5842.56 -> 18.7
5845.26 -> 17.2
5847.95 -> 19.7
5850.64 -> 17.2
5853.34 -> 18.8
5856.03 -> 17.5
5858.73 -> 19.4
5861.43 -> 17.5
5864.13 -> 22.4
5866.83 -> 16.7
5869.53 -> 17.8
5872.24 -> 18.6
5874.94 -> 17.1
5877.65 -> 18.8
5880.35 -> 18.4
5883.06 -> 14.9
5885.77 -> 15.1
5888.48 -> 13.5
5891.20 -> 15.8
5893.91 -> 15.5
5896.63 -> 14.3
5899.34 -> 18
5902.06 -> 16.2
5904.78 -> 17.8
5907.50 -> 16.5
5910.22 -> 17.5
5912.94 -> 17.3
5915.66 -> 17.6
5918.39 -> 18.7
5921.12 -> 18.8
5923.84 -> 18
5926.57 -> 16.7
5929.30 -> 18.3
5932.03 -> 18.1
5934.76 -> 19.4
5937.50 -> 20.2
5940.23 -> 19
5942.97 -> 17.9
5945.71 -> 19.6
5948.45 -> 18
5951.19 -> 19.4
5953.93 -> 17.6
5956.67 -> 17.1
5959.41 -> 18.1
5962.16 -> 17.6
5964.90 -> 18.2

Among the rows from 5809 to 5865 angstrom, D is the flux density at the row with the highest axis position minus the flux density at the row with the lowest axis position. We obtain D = 2.3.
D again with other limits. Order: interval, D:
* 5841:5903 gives -2.5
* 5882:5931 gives 3.4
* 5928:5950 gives -0.3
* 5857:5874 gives -0.8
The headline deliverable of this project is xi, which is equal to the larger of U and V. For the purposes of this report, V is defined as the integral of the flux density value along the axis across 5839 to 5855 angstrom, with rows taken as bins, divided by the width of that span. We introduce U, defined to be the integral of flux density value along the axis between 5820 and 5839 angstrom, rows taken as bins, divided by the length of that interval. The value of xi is 18.7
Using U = 18.7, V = 18.5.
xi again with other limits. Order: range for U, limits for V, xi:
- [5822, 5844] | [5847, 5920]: 18.8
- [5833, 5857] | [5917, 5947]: 18.6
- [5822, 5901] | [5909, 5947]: 18.4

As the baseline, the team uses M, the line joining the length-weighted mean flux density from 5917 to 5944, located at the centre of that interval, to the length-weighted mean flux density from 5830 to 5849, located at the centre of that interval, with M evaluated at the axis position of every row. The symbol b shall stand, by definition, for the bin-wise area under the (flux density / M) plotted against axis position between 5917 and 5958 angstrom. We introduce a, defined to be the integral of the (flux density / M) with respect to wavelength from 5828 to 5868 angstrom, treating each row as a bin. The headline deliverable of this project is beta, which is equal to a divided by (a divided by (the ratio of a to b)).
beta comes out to 0.97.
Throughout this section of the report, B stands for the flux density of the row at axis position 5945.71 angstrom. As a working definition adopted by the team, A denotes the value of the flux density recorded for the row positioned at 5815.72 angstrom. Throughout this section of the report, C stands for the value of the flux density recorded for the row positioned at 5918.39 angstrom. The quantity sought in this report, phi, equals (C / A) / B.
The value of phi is 0.048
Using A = 19.9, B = 19.6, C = 18.7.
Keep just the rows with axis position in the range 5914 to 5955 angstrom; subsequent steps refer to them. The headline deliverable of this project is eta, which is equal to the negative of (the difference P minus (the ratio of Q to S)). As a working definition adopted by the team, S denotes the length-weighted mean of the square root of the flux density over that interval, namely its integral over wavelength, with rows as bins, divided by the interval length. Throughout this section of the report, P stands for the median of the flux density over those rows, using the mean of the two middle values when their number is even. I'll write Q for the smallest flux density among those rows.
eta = -14.4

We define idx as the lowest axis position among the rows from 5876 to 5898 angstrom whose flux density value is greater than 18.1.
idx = 5877.65 angstrom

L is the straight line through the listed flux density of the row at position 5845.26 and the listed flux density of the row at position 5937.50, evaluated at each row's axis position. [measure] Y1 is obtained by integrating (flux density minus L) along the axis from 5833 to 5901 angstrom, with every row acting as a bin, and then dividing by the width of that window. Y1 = -0.4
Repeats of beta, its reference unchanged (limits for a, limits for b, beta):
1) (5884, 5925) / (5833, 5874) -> 0.91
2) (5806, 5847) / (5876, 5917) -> 1.15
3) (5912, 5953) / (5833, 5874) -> 1.01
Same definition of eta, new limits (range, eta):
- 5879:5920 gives -13.2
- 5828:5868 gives -14.8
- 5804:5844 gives -15.3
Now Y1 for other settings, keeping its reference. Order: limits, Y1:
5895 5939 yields -1.8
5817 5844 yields 2.1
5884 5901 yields -3.4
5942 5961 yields -2.4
